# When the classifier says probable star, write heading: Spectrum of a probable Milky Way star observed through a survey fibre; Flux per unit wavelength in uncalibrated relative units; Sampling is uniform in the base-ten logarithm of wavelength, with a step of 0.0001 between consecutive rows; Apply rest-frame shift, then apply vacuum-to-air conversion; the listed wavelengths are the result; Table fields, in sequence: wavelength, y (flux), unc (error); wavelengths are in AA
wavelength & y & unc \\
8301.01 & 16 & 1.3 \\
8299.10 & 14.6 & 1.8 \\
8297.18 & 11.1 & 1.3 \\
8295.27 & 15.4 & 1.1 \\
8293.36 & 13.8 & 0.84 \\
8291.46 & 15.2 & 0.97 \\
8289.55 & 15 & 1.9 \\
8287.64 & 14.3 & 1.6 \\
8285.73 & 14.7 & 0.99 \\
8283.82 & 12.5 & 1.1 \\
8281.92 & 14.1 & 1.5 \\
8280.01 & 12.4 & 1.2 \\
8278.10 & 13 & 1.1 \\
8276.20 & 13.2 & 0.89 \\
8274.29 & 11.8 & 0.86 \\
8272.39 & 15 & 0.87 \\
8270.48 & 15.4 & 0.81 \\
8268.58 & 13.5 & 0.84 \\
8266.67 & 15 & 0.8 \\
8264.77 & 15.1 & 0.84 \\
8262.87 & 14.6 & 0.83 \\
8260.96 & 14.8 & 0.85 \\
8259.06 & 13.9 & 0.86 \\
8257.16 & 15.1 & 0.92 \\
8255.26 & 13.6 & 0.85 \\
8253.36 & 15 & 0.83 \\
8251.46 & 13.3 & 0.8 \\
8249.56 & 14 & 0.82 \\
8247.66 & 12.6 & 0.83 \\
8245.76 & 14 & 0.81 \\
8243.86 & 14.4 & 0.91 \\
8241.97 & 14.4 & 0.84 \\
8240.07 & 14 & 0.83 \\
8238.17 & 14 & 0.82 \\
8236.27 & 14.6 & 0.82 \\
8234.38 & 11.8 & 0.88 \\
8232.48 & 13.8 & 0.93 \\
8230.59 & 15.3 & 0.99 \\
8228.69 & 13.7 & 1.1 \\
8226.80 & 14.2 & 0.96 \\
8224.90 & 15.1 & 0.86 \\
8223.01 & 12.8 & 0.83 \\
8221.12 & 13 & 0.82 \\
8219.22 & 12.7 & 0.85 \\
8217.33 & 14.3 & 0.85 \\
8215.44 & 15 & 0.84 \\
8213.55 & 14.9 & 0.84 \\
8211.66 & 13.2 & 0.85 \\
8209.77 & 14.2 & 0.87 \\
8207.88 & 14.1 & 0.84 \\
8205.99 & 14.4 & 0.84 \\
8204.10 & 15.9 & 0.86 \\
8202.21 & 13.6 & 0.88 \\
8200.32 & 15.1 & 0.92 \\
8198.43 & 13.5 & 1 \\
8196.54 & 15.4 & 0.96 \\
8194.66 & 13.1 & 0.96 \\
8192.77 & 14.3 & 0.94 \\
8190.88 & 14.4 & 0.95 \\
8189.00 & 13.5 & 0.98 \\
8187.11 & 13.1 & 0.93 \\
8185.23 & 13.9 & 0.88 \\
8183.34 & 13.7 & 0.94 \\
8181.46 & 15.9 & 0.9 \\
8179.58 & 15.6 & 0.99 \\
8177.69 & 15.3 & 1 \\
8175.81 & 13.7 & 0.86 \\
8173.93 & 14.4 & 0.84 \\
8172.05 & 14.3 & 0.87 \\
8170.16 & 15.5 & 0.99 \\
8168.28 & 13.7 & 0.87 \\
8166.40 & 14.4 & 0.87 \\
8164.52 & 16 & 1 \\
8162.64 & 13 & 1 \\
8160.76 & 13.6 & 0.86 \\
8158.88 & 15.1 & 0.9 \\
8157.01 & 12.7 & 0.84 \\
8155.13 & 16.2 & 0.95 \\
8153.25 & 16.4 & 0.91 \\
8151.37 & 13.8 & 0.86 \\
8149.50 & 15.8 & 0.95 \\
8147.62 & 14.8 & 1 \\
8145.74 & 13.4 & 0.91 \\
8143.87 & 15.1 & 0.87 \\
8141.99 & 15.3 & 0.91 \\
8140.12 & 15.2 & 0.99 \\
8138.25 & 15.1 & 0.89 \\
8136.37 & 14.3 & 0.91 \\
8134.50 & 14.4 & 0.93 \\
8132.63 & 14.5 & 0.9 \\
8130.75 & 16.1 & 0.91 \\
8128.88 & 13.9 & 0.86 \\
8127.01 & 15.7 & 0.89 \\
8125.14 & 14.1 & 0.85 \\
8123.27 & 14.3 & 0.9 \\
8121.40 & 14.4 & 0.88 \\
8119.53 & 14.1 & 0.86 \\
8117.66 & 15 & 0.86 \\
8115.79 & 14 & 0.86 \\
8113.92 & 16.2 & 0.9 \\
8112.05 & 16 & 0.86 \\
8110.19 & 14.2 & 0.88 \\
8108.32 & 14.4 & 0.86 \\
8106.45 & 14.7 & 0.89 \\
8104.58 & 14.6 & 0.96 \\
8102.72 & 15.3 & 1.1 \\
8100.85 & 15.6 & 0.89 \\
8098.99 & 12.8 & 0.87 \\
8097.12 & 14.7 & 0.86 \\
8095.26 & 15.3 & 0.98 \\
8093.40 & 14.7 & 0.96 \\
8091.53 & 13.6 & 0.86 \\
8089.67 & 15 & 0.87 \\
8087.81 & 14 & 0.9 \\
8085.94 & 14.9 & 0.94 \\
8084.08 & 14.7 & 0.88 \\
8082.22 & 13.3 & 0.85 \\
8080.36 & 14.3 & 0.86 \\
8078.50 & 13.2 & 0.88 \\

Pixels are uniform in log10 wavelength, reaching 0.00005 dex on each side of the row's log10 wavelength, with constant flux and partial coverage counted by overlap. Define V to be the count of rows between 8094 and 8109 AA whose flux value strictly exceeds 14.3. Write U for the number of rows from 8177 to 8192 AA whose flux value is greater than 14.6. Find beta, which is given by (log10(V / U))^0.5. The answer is 0.607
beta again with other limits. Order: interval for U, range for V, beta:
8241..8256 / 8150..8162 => 0.691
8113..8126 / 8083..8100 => 0.691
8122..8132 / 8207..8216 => 0.000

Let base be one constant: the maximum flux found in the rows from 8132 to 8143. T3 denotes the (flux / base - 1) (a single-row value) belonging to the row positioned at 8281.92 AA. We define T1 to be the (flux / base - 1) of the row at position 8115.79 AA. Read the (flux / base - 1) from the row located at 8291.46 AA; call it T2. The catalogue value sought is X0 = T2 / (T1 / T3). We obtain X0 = -0.006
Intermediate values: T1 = -0.08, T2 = -0.01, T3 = -0.078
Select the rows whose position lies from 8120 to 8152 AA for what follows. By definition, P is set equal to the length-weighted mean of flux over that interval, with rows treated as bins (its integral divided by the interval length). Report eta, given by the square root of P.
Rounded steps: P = 14.7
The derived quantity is 3.84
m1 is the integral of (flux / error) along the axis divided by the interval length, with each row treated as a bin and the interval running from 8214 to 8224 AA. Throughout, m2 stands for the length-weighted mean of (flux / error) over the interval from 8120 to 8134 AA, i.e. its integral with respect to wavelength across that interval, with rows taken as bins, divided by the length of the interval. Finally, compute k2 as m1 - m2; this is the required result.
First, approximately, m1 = 16.3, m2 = 16.6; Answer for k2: -0.3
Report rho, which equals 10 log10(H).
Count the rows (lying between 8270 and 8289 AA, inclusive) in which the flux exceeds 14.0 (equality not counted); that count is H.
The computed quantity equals 7.0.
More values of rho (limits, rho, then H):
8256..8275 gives 8.5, 7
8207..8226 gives 7.8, 6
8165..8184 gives 8.5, 7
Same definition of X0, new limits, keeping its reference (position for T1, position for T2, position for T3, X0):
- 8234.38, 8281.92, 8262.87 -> -0.016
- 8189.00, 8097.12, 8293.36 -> -0.033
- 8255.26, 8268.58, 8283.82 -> -0.194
